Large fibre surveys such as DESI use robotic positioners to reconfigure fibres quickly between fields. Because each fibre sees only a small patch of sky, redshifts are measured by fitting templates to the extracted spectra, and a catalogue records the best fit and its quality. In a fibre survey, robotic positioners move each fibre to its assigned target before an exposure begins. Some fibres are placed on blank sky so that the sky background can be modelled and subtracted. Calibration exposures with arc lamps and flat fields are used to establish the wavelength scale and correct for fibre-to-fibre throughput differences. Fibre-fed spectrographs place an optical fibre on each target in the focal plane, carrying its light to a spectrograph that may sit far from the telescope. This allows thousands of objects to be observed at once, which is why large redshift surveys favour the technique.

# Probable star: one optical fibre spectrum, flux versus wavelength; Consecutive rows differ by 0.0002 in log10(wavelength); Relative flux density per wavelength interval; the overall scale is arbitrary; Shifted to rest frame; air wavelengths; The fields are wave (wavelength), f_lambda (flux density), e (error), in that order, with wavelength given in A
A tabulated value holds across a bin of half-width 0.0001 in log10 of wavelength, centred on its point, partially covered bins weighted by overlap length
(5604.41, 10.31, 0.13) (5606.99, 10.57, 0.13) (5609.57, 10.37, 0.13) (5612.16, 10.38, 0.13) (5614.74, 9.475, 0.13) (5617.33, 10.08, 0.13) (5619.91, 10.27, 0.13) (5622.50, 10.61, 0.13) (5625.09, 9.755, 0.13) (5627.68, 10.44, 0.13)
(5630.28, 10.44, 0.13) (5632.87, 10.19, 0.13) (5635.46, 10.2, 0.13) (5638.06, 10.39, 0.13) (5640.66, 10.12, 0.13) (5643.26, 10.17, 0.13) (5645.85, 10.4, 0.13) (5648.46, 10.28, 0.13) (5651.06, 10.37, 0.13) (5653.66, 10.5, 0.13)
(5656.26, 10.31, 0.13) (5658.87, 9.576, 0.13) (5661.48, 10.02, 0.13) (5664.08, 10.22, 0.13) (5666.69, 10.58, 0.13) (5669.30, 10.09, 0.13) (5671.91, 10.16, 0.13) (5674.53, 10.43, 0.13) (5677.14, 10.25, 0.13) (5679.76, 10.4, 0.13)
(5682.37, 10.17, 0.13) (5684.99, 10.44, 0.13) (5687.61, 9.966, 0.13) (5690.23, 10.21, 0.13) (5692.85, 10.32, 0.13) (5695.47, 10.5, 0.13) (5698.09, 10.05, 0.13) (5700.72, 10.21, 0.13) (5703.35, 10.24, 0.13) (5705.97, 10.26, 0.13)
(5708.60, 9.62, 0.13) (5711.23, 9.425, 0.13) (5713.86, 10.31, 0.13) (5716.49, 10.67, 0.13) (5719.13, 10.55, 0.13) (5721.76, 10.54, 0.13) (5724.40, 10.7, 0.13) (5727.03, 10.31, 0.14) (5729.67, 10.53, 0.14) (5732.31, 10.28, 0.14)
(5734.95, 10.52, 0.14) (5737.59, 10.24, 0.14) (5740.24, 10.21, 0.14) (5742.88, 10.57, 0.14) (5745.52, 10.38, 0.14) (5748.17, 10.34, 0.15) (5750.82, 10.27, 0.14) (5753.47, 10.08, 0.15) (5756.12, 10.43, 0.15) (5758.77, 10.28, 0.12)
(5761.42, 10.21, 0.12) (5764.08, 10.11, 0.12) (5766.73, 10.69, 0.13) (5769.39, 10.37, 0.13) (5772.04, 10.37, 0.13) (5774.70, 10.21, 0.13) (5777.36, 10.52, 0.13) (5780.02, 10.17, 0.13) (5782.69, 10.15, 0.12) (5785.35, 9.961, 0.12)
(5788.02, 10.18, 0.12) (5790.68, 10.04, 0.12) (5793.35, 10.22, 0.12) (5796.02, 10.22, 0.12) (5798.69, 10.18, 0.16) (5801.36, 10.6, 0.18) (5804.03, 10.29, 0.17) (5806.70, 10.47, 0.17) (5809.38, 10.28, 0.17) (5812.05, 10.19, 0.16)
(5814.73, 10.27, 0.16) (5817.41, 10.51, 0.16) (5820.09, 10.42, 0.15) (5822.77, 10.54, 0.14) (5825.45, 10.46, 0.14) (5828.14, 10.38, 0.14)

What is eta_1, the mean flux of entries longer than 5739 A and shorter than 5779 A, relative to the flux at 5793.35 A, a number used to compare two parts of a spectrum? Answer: 1.01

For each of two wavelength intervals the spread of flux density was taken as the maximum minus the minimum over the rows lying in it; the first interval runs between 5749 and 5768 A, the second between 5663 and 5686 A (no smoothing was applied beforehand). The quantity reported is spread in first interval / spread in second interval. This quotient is 1.24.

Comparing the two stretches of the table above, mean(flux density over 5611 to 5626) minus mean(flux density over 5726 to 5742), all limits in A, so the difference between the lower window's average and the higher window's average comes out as -0.25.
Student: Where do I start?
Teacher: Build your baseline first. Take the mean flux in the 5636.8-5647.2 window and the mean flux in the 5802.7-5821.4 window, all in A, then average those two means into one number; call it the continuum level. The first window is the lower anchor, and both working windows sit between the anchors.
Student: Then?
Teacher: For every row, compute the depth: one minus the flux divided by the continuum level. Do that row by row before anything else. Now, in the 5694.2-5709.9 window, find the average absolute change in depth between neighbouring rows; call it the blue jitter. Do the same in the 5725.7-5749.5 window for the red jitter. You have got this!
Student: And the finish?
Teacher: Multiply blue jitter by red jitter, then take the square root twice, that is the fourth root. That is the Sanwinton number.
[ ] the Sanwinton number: 0.149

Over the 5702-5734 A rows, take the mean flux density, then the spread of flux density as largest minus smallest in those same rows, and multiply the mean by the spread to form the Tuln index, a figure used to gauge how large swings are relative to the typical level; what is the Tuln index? 13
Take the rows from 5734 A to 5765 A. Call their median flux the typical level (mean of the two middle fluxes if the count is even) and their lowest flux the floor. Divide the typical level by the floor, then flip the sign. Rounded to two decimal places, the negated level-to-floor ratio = -1.02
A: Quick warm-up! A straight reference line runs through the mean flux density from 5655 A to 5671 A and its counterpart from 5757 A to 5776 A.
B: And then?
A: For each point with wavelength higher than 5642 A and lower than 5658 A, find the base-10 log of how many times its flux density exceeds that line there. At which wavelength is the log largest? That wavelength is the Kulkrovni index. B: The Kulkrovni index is 5653.66 A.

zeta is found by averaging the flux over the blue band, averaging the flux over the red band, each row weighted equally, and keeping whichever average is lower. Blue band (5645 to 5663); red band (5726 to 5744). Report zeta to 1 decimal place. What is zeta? 10.2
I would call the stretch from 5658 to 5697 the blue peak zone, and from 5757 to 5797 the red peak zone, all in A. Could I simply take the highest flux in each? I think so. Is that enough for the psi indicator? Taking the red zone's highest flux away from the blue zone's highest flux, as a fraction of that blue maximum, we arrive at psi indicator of -0.010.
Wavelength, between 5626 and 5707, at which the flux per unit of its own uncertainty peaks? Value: 5666.69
